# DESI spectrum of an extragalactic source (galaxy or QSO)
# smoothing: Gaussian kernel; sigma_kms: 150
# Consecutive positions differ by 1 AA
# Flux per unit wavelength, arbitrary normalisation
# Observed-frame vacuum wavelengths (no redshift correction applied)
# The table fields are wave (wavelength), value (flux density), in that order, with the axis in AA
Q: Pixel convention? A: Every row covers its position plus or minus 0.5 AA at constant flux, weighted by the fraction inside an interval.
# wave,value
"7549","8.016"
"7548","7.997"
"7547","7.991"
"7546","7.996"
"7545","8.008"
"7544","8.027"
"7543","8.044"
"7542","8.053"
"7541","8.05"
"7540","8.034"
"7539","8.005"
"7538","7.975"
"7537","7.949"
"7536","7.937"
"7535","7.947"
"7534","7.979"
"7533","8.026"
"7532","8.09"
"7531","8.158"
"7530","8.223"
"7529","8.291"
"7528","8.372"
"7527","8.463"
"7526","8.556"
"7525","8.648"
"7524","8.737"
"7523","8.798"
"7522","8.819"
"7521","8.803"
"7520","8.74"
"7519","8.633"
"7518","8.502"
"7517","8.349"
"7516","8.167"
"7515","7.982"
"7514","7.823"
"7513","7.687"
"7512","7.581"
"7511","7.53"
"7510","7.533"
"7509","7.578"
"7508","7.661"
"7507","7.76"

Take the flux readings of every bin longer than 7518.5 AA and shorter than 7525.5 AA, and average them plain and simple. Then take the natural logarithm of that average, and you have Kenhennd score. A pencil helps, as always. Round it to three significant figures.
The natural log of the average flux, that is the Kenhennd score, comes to 2.17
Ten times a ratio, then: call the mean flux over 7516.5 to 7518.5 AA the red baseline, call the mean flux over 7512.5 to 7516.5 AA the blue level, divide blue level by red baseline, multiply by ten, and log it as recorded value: 9.4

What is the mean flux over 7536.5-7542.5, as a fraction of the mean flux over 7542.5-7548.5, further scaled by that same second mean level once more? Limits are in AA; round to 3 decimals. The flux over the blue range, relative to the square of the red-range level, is 0.125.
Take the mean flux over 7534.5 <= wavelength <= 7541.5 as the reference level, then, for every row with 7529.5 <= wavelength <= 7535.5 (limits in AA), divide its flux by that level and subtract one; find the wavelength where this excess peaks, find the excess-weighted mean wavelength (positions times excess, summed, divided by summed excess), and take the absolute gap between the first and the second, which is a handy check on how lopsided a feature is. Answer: 0.6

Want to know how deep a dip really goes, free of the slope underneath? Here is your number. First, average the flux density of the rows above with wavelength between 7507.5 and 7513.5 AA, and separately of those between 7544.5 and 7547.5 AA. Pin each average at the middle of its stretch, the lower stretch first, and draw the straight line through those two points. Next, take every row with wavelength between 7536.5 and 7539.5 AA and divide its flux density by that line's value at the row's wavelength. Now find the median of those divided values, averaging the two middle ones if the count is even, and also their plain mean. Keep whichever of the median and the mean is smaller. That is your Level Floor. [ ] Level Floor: 1.01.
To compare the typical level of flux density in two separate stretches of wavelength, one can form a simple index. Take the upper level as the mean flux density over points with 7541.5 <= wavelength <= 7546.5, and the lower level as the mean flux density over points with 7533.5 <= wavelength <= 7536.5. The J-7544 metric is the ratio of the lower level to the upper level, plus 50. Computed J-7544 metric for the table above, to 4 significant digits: 50.99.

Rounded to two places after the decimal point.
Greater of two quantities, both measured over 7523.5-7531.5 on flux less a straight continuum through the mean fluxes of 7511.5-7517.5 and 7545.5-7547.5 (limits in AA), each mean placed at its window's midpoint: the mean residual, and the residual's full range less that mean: 0.47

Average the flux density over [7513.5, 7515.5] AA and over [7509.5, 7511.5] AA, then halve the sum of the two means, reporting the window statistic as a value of 7.72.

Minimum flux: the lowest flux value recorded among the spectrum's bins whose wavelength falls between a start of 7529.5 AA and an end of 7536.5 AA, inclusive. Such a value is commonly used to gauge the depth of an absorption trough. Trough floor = 7.937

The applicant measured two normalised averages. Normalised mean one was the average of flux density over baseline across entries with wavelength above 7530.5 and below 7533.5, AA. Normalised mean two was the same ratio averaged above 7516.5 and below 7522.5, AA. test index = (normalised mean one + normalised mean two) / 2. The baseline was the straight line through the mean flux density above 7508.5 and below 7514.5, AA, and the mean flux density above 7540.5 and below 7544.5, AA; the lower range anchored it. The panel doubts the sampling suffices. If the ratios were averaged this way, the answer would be 1.07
